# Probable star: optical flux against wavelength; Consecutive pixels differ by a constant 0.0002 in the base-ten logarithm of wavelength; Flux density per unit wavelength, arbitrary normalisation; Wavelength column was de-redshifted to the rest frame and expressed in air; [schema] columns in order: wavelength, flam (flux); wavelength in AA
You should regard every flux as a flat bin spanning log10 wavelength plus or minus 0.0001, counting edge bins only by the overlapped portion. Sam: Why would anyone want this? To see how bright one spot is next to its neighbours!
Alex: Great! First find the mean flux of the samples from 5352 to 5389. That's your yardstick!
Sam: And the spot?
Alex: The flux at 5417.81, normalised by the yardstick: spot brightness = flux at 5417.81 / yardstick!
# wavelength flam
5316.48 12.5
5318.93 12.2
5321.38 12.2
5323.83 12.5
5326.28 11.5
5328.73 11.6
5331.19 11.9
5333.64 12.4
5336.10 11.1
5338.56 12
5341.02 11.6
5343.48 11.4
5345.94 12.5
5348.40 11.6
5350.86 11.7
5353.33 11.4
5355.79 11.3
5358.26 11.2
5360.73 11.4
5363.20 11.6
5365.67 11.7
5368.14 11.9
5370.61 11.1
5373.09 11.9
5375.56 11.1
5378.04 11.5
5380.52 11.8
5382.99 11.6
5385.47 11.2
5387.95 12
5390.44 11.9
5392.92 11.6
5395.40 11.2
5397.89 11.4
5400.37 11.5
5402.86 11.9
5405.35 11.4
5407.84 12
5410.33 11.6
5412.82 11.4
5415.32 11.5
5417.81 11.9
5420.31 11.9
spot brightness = 1.03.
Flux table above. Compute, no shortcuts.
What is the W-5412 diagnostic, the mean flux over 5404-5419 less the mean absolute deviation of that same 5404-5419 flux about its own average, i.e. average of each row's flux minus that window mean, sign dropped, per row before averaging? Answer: 11.42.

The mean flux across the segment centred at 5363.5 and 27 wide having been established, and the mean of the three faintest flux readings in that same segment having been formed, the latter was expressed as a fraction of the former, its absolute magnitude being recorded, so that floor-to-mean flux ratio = 0.970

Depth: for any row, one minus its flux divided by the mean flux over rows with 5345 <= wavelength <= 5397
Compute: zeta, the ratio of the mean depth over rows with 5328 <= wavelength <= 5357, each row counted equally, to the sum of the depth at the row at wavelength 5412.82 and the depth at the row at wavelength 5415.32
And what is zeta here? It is -0.5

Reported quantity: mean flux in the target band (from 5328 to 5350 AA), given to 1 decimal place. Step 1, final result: 11.8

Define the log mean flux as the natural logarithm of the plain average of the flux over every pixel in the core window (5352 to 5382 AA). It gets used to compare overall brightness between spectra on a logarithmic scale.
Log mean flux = 2.442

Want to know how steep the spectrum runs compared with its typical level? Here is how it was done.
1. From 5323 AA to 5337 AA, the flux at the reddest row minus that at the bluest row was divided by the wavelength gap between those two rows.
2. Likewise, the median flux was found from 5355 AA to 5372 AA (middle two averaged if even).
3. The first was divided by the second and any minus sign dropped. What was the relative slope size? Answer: 0.010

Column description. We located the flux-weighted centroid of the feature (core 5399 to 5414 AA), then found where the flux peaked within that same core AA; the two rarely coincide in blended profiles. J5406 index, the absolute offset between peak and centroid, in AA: 1.3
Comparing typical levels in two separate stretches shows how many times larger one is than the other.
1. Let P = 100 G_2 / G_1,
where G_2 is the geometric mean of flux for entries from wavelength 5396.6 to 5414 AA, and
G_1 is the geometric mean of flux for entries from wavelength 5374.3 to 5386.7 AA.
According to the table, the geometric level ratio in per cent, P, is 101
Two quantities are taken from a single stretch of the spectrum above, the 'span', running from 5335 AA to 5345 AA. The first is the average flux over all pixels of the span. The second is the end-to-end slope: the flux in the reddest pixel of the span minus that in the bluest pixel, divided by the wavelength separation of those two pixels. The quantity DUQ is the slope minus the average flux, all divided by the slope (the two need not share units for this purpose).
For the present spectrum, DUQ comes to -283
